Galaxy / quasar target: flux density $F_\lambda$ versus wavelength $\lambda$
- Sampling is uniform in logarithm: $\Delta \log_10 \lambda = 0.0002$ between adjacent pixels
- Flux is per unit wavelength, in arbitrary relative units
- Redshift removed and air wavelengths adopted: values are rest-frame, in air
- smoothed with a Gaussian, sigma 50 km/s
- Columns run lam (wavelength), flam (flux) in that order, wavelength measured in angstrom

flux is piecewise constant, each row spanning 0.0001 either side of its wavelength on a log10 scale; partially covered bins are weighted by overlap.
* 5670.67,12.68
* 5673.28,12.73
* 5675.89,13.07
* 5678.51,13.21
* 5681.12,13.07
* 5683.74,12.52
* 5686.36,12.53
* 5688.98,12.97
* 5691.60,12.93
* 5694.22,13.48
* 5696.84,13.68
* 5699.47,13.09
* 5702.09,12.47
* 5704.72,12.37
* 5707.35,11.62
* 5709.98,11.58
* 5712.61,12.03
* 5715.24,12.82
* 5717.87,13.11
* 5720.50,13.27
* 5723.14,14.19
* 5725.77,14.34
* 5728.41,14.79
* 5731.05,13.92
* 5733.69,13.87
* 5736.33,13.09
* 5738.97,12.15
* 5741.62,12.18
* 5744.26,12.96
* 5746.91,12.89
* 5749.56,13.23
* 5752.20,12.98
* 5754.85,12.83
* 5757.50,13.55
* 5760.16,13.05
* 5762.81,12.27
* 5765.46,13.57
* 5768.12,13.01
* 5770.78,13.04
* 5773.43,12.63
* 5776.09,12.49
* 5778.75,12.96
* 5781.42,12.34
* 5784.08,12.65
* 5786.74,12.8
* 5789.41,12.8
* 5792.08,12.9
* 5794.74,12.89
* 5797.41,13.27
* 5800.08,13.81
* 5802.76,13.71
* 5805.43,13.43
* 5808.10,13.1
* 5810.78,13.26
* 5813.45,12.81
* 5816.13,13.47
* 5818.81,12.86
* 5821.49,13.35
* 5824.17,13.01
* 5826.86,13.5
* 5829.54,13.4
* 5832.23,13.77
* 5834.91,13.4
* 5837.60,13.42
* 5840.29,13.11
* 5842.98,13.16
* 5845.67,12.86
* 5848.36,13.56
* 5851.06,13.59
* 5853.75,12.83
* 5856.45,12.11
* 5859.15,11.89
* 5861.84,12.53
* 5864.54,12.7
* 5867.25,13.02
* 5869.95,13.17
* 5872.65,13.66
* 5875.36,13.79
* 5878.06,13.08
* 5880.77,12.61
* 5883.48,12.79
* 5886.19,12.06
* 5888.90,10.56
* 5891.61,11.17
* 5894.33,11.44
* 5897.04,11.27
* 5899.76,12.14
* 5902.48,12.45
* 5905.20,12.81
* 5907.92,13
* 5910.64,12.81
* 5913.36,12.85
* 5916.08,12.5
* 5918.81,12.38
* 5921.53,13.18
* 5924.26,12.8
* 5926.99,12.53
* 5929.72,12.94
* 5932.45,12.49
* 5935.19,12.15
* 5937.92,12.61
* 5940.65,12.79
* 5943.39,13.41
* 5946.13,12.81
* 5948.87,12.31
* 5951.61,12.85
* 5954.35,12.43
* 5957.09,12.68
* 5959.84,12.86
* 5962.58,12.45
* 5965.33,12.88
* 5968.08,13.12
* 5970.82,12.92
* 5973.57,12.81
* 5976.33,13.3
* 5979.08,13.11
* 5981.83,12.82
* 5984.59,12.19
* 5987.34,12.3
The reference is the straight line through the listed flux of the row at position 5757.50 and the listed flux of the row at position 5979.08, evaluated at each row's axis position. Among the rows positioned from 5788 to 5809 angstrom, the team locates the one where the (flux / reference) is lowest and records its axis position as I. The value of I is 5789.41 angstrom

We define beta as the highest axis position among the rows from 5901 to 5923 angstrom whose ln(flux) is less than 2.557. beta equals 5918.81 angstrom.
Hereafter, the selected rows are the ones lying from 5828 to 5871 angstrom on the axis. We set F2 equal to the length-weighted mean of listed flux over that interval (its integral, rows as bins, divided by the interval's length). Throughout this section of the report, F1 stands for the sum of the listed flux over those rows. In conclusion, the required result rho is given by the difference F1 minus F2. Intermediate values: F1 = 208.5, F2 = 13.0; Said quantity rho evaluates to 195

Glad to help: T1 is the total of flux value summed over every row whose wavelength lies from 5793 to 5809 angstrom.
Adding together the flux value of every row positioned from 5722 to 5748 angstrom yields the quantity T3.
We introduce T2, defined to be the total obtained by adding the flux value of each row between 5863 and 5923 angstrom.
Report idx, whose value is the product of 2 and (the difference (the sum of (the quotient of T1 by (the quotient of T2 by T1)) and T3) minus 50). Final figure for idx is 215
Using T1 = 80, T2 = 275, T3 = 134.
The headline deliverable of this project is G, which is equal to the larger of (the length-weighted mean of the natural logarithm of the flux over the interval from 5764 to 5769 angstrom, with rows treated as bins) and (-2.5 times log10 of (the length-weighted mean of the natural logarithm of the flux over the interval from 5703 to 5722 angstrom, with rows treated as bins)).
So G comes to 2.59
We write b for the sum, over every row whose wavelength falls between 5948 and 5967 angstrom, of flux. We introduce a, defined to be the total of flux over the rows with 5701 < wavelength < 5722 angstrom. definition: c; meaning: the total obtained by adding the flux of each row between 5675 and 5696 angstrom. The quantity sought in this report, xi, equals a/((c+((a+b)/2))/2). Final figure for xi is 1.0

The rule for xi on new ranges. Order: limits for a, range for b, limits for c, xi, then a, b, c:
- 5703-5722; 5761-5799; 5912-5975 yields 0.4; 87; 180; 293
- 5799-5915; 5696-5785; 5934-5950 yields 1.9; 553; 441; 76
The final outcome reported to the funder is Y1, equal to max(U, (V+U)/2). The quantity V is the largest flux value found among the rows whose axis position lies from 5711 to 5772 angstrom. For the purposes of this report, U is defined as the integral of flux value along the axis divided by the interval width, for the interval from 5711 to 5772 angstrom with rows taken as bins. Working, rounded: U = 13.2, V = 14.79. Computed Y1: 14.0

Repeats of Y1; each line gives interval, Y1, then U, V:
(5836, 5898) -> 13.2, 12.6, 13.79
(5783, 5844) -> 13.5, 13.2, 13.81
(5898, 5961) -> 13.0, 12.7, 13.41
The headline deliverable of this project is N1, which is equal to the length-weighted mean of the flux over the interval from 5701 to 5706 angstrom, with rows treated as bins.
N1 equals 12.4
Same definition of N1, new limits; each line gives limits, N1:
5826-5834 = 13.6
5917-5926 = 12.8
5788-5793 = 12.8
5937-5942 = 12.7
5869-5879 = 13.5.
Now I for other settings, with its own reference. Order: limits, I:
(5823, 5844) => 5824.17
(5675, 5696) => 5683.74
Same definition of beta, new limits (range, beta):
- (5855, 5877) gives 5864.54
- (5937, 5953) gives 5951.61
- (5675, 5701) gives 5686.36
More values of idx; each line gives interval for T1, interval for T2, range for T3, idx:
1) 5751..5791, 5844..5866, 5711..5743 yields 949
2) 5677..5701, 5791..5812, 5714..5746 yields 481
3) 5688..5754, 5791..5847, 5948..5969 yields 866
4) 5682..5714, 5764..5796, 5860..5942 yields 950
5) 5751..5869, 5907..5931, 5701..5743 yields 6040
